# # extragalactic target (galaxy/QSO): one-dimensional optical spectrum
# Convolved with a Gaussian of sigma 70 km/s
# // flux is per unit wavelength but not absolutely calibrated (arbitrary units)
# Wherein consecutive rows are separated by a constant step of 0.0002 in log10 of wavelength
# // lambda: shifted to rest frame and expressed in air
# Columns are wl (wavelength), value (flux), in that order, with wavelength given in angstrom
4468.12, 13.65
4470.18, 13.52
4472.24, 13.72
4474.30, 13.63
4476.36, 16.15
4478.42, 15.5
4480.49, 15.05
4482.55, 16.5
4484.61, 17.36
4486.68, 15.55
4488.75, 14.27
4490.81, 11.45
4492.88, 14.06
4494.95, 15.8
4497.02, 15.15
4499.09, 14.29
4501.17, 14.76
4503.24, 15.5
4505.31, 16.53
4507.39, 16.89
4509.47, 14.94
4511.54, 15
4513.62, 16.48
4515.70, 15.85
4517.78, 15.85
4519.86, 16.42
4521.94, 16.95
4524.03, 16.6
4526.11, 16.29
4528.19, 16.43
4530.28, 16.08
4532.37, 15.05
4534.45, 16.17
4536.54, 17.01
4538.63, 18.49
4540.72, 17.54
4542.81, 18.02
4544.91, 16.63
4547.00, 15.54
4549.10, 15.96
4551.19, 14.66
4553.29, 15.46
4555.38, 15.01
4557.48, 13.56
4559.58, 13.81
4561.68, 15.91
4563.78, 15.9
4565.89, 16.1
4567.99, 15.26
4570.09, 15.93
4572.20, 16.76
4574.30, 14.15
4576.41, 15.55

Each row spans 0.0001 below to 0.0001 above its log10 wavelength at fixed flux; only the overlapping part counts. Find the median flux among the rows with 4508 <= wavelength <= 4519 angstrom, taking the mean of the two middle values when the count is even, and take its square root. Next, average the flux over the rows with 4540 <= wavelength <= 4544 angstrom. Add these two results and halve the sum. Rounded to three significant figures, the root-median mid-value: 10.9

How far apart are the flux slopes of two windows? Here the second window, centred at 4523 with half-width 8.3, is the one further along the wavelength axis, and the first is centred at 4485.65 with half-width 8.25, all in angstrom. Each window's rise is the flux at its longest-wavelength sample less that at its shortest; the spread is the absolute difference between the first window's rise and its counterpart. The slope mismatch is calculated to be 1.7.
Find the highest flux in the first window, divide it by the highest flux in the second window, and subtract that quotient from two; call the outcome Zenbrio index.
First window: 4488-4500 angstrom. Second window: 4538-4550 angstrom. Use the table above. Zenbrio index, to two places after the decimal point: 1.15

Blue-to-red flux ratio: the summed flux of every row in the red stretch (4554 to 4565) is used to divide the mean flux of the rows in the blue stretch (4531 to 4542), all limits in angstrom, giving 0.227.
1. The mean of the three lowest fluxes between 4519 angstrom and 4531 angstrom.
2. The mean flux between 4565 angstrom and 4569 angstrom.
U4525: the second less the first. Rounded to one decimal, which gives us -0.6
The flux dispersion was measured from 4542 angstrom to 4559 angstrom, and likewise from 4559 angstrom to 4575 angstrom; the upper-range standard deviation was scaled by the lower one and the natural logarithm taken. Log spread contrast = -0.27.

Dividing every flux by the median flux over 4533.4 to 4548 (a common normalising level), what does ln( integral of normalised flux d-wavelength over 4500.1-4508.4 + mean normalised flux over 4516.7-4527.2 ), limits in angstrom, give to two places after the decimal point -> 2.17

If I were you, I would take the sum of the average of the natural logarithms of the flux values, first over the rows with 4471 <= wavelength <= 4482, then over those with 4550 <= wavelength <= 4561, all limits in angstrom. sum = 5.37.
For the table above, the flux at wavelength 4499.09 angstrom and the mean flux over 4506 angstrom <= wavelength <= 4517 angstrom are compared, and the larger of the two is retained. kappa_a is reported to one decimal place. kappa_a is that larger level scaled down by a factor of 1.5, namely 10.6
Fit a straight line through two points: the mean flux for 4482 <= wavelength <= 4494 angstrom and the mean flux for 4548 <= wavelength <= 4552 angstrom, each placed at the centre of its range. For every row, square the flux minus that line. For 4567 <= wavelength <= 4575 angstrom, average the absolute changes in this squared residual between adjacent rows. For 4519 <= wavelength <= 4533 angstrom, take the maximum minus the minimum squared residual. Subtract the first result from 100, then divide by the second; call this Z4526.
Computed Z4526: 29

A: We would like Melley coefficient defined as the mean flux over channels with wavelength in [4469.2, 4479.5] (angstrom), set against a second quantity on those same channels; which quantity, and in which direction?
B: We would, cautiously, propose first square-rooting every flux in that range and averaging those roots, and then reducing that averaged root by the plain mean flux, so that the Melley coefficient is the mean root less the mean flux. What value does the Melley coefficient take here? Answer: -10.7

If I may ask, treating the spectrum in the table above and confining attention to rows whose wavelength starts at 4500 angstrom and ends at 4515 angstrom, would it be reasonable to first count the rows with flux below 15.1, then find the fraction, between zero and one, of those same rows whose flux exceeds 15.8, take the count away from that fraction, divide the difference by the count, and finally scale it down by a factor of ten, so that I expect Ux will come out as -0.09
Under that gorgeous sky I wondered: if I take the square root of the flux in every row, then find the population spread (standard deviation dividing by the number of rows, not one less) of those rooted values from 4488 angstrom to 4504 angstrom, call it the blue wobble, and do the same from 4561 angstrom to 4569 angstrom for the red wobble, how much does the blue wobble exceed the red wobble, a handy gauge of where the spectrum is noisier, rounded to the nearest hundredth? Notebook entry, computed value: 0.13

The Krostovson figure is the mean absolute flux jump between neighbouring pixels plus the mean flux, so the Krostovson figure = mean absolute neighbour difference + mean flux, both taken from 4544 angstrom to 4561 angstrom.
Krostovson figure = 15.9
